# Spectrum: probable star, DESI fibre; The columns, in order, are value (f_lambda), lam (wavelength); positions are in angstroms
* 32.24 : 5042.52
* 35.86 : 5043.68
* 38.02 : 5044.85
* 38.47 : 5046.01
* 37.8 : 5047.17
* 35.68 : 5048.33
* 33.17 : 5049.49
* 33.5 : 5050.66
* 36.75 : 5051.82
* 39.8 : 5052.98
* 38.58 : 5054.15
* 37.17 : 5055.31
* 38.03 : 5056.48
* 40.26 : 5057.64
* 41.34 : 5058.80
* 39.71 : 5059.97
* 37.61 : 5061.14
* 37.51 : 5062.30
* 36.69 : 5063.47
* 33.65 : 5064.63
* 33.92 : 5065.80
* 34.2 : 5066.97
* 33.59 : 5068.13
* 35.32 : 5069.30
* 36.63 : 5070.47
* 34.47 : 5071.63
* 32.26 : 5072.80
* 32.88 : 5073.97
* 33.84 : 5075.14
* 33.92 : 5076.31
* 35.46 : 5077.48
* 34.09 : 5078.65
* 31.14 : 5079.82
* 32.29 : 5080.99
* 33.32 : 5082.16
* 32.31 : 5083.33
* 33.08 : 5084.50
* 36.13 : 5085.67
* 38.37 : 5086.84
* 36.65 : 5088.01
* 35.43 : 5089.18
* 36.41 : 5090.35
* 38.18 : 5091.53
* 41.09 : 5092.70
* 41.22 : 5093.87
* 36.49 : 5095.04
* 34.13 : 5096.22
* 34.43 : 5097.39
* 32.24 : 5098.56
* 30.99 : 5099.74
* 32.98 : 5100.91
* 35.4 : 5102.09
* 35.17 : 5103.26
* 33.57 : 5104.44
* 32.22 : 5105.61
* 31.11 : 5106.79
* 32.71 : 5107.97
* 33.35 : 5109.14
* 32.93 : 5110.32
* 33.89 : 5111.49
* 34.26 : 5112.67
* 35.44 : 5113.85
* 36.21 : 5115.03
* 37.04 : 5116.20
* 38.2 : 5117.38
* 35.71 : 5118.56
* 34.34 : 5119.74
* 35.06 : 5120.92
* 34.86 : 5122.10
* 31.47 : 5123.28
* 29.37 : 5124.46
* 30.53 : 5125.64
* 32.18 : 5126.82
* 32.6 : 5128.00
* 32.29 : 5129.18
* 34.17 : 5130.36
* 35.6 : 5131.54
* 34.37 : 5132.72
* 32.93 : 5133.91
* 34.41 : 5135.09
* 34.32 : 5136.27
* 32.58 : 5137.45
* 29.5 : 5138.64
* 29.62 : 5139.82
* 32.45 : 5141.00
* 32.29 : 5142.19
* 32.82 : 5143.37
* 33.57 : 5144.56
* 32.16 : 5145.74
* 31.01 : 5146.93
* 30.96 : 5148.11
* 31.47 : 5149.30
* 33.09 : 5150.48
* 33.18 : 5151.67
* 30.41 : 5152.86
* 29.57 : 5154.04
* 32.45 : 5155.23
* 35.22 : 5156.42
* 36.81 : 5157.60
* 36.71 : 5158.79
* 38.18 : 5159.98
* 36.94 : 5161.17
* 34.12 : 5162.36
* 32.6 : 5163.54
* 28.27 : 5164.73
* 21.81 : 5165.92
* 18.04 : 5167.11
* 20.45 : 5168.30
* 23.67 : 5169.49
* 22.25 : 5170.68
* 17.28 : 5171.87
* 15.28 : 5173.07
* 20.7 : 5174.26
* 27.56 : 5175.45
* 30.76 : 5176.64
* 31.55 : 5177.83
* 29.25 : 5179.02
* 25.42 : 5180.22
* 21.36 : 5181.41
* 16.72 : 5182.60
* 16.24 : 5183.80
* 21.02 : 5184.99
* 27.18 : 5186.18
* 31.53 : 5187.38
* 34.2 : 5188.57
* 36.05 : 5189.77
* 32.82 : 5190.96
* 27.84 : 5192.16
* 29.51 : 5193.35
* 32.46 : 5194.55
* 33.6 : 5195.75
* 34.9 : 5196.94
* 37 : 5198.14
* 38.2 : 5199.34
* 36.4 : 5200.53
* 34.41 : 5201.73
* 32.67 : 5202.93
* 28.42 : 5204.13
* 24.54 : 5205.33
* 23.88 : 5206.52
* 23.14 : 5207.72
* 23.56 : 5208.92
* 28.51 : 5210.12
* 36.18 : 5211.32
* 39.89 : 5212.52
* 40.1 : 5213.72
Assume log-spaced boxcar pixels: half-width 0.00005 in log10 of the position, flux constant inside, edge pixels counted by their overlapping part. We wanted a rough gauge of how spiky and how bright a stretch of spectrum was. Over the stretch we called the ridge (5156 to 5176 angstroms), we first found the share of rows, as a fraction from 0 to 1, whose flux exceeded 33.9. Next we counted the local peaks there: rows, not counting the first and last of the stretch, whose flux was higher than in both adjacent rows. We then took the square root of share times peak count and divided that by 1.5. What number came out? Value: 0.69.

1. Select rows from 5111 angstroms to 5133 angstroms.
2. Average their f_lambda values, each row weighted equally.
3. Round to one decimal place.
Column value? 34.1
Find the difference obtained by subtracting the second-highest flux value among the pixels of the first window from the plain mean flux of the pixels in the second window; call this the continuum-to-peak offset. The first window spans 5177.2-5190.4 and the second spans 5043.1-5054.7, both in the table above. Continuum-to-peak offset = 3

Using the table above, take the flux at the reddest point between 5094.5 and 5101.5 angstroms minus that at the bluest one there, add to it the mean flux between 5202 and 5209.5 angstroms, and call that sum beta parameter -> 23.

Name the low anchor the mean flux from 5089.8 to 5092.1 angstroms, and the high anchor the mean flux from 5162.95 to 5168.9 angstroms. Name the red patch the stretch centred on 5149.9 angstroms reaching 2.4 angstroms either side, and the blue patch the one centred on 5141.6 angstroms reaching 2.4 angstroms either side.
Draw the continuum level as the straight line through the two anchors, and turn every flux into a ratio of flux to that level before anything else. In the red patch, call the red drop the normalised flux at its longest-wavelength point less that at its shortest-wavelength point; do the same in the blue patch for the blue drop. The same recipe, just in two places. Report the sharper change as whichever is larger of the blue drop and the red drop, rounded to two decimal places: 0.14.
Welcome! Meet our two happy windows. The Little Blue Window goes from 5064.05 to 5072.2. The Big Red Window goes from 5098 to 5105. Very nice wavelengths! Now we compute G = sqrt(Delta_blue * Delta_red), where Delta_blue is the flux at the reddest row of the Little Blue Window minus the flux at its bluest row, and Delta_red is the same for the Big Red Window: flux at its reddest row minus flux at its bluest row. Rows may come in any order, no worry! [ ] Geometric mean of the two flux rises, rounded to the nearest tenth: 1.0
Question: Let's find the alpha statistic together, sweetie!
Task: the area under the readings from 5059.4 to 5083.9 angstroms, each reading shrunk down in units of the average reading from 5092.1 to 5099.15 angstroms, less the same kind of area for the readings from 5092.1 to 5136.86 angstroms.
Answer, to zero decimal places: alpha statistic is -19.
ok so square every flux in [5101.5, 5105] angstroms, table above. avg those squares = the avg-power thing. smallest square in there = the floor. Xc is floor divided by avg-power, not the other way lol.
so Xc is 0.93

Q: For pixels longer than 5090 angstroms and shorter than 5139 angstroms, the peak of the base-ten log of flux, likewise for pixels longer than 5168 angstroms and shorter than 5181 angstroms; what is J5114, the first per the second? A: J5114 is 1.08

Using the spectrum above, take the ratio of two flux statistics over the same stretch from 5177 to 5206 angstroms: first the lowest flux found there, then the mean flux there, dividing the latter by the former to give 1.83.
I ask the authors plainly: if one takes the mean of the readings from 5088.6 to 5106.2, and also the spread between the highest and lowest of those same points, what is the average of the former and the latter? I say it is 22.8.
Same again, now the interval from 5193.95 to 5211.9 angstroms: 23.1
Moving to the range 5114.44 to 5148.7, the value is 21.0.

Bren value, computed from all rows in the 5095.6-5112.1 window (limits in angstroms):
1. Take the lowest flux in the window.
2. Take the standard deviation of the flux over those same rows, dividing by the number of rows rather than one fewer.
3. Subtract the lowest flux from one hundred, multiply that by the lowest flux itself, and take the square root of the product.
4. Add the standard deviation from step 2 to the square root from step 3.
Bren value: 47.5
